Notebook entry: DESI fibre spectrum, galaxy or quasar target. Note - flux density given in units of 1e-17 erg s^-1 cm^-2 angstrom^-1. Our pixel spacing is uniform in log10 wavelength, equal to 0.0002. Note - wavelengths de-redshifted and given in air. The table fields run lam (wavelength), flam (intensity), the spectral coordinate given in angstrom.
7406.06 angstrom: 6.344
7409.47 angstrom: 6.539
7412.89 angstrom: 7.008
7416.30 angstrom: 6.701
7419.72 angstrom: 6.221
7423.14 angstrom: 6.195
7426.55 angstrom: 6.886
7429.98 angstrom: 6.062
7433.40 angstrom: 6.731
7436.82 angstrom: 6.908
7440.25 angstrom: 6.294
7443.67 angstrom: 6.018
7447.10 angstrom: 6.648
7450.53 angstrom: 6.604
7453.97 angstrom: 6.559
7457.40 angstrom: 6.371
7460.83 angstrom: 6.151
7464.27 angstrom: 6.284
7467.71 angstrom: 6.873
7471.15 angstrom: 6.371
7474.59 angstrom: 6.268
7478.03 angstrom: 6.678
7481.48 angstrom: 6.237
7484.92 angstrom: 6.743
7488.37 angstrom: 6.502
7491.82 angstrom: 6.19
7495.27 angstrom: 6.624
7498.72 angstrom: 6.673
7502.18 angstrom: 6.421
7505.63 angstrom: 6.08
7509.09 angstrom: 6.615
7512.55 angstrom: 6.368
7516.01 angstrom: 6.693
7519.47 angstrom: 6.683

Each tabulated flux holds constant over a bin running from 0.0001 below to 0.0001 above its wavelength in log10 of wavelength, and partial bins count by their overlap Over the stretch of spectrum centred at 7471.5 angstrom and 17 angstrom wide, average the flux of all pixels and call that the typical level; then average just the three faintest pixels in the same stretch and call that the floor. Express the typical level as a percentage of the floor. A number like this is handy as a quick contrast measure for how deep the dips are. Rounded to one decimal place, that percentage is 103.0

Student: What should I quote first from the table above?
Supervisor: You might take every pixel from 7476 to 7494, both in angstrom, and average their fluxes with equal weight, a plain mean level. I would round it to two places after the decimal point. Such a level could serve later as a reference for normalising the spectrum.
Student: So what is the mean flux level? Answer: 6.47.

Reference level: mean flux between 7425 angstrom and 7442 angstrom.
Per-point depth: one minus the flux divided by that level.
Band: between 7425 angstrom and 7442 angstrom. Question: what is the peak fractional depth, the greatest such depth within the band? 0.078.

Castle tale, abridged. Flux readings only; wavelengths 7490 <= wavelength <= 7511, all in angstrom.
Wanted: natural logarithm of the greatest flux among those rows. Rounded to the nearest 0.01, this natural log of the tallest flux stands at 1.90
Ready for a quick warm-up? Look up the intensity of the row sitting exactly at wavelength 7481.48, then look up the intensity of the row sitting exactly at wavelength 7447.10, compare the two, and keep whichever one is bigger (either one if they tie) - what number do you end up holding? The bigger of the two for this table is 6.65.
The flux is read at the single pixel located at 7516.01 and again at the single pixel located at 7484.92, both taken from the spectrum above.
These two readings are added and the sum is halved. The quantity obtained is 6.72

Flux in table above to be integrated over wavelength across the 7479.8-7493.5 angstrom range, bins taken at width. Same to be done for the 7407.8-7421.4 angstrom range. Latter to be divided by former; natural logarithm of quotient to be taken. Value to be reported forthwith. 0.02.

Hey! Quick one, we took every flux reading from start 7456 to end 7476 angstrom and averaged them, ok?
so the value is 6.39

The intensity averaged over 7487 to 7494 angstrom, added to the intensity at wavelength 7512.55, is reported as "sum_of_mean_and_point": 12.7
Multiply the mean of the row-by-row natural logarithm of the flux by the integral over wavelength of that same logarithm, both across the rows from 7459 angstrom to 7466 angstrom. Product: 23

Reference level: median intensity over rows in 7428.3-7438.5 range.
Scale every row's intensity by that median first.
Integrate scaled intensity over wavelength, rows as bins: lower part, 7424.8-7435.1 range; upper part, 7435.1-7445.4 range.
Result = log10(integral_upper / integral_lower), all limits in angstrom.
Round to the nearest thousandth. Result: -0.010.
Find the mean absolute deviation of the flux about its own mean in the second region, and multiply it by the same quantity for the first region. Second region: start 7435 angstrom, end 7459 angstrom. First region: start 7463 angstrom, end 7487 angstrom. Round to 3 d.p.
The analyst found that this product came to 0.051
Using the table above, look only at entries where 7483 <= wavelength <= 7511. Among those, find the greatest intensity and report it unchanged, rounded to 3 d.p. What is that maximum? 6.743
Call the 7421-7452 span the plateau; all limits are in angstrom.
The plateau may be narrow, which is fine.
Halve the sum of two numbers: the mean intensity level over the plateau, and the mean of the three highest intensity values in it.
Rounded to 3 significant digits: 6.66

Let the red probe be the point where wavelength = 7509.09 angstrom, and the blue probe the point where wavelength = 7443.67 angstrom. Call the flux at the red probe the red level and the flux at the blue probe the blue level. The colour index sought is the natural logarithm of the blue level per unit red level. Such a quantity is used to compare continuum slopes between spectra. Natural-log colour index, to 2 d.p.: -0.09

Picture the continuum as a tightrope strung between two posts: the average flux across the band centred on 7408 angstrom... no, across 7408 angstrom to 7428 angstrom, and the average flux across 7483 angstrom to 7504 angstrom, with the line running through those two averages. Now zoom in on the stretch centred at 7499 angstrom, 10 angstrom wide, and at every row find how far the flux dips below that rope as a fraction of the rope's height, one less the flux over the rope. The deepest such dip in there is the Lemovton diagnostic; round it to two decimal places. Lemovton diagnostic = 0.01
